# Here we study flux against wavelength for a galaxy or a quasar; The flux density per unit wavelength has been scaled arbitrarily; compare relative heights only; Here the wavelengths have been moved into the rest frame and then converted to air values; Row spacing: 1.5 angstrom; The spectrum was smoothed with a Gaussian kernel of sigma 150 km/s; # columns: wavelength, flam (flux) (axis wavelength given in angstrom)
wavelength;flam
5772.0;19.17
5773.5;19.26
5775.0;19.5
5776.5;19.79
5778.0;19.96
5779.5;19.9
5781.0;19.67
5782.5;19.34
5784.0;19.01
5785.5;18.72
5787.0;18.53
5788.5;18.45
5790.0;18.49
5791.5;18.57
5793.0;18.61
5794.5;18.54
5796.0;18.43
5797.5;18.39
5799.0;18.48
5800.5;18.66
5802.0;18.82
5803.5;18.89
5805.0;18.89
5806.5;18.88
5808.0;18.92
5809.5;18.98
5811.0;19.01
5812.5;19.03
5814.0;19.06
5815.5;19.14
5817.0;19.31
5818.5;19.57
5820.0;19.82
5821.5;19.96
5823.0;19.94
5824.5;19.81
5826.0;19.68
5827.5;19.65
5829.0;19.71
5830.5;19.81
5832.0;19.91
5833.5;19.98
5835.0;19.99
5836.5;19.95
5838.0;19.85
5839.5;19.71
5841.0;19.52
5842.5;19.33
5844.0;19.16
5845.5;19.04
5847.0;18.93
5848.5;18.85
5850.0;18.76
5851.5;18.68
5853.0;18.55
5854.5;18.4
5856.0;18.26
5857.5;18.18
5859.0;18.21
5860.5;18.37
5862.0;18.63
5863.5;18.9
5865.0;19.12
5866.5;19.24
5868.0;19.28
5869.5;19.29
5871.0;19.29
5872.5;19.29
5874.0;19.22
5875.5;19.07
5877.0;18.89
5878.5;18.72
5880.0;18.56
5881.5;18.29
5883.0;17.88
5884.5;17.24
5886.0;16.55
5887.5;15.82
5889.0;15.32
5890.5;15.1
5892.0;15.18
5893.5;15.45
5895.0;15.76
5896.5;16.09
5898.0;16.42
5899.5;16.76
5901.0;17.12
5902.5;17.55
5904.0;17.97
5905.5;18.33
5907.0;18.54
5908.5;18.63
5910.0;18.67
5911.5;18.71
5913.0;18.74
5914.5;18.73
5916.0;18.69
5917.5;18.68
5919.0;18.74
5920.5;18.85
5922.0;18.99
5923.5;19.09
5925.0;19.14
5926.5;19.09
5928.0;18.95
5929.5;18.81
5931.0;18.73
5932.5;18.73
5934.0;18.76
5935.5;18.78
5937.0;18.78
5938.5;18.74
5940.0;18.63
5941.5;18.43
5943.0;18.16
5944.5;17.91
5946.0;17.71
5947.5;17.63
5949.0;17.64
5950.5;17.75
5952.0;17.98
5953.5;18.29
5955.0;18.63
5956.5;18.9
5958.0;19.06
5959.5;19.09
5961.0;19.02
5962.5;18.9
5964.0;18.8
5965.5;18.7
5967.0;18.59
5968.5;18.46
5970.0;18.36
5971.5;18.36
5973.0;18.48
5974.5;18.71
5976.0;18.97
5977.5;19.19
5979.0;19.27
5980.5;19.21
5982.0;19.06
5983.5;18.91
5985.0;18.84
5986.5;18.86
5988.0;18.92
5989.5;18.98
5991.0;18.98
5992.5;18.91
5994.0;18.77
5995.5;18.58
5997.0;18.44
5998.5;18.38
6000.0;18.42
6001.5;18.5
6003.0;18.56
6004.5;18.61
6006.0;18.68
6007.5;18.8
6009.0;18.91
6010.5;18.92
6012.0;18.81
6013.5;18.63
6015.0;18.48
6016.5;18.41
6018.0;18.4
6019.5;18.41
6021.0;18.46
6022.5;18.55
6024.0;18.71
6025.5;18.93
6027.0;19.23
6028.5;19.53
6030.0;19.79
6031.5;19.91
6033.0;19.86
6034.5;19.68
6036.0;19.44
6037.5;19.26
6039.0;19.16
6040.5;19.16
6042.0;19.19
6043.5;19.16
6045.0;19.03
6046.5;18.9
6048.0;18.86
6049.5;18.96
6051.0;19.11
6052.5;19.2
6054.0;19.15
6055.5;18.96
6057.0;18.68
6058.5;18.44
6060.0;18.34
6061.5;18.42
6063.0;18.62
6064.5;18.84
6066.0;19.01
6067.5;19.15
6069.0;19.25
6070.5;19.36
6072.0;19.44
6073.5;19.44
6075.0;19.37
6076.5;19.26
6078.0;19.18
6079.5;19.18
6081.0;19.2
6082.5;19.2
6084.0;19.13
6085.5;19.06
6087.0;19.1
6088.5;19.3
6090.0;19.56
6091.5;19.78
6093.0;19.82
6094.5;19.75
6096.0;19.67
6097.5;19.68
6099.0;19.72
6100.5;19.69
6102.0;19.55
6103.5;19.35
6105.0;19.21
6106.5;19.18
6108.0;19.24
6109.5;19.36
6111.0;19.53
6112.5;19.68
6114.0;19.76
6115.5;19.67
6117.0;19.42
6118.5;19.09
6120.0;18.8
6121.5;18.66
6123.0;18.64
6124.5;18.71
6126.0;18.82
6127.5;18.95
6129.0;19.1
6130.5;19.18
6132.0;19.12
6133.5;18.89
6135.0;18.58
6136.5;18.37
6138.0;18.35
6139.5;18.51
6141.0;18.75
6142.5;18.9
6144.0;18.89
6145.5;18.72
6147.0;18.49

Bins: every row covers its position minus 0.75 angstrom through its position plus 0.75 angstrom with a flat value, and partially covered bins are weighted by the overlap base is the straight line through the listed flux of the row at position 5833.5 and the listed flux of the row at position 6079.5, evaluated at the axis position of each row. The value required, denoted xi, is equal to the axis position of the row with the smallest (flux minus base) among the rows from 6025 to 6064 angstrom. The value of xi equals 6060.0 angstrom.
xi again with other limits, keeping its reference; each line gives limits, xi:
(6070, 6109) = 6085.5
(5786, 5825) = 5797.5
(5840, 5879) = 5857.5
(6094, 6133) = 6123.0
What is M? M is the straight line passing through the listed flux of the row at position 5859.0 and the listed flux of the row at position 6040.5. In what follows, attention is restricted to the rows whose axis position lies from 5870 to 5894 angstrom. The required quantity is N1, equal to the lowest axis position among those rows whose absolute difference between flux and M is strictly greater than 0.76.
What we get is 5871.0 angstrom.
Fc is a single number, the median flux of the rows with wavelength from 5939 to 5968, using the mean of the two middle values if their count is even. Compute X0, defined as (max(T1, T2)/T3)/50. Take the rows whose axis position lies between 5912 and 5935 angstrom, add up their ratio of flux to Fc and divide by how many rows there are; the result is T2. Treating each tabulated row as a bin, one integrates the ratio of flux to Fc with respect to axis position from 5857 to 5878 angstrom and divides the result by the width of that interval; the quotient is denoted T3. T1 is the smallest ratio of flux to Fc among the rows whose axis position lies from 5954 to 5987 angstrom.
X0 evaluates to 0.0199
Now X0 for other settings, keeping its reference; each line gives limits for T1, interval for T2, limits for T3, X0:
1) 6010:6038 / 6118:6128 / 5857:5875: 0.0199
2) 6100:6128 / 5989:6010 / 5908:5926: 0.0199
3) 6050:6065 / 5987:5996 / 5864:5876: 0.0196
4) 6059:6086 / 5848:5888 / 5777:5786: 0.0190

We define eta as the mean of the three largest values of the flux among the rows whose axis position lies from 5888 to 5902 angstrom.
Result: 16.8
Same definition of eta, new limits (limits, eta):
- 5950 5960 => 19.0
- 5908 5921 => 18.8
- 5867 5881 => 19.3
